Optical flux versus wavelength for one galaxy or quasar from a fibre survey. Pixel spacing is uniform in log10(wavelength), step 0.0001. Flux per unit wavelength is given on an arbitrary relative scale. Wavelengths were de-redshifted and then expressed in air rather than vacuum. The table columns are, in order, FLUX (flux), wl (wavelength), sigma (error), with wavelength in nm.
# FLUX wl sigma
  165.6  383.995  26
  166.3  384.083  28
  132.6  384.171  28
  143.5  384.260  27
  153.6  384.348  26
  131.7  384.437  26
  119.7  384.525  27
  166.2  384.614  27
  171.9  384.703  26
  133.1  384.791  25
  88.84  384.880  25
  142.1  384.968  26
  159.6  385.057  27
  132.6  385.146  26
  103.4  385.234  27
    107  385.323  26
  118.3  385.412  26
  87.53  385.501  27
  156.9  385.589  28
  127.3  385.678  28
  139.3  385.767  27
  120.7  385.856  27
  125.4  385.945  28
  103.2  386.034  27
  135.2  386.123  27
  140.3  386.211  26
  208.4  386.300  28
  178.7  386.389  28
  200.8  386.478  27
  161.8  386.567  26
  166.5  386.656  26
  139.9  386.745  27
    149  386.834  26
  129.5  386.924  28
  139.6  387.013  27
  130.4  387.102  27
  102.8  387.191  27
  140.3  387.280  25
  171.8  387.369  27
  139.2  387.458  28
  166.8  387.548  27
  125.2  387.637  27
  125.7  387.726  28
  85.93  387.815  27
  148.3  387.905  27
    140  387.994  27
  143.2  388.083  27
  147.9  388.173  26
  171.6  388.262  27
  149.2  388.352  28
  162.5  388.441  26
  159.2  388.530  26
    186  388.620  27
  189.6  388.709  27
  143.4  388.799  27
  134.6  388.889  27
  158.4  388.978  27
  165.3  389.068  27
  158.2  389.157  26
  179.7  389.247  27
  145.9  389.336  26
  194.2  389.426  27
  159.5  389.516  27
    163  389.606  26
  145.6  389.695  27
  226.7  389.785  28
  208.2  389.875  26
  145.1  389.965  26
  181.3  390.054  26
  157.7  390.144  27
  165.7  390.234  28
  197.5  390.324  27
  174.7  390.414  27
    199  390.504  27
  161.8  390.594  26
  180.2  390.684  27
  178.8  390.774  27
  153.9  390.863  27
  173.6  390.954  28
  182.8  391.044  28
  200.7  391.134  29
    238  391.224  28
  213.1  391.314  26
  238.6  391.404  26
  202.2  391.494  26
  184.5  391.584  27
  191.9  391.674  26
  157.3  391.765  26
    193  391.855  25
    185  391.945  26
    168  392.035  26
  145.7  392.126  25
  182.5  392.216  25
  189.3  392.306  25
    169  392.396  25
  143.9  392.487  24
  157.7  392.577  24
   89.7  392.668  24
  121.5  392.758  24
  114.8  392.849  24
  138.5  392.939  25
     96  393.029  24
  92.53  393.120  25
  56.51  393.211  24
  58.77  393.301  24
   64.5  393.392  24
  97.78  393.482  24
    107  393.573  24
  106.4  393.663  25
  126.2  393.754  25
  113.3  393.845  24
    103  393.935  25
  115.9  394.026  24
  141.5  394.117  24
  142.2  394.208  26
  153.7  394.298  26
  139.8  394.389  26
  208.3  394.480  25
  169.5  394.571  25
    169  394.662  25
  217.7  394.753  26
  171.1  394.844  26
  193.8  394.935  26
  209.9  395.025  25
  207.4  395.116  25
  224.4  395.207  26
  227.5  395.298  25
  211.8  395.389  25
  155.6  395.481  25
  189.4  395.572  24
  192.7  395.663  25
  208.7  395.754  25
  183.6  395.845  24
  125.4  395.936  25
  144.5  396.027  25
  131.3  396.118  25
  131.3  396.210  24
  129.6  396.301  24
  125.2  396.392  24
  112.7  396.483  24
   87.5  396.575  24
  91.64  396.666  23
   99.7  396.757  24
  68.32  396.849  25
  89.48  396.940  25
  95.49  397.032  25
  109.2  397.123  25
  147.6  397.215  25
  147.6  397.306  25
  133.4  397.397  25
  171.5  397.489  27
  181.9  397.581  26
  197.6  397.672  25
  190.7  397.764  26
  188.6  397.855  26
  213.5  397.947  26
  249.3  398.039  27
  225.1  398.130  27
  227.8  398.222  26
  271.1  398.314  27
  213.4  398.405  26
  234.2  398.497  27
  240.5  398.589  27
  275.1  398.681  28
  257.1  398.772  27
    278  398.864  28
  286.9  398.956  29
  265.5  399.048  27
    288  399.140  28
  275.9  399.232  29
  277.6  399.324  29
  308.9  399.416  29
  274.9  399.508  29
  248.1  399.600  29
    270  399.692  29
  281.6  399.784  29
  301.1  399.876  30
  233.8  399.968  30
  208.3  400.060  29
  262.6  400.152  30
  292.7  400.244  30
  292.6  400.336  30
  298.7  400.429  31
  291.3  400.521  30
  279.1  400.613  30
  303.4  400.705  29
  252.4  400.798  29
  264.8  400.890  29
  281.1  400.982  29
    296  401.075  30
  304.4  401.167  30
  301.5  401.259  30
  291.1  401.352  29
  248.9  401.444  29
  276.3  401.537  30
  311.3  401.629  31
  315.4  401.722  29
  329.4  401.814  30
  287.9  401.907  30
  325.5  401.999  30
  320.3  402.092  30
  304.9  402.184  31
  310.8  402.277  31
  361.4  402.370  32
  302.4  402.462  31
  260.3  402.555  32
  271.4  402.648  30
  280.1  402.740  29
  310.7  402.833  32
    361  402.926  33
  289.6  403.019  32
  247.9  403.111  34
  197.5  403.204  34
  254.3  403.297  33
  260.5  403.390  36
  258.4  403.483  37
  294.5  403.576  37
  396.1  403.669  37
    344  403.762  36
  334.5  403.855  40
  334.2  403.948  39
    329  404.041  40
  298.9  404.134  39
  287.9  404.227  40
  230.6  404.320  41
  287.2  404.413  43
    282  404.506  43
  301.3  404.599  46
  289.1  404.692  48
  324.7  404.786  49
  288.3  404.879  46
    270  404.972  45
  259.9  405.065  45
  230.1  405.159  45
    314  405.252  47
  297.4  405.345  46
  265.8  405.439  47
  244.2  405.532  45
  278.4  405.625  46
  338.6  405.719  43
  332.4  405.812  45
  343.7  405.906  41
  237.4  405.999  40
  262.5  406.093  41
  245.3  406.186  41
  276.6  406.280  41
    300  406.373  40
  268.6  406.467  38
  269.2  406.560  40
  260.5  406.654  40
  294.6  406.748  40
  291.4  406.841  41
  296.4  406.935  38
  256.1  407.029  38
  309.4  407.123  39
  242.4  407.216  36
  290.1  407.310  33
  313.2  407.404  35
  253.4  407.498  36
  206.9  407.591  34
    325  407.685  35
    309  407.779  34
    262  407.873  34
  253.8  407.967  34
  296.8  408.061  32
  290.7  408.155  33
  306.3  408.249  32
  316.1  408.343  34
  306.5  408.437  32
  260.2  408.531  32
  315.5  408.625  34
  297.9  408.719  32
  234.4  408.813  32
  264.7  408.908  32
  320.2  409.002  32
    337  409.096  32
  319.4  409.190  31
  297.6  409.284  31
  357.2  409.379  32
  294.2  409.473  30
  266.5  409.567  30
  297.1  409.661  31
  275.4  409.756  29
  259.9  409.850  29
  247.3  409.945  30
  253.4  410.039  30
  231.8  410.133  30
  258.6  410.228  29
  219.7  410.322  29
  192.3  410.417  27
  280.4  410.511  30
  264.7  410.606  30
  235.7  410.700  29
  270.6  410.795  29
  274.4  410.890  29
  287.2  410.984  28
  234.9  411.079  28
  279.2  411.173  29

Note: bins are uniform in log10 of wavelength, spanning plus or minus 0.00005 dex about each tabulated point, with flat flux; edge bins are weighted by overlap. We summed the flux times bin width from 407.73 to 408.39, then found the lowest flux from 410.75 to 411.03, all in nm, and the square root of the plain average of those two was 15.2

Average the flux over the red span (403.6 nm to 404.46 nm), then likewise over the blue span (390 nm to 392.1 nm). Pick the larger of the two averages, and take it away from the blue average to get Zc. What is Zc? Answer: -130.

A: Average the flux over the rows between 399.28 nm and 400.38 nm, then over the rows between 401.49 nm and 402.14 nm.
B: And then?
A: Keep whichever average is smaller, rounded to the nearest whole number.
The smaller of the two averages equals 271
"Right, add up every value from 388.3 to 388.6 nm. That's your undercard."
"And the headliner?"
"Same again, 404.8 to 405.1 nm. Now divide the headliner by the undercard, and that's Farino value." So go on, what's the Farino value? 1.7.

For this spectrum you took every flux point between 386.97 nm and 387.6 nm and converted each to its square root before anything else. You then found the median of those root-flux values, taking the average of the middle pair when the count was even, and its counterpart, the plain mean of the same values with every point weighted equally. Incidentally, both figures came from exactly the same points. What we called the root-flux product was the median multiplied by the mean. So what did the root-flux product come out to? 140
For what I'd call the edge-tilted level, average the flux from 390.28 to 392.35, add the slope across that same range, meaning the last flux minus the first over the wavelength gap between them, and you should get 182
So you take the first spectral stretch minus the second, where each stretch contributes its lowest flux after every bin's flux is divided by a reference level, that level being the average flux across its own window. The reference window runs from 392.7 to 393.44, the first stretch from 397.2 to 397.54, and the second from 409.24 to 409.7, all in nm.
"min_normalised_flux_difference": -1.4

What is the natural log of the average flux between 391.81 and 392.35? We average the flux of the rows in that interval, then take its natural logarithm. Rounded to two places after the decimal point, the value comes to 5.18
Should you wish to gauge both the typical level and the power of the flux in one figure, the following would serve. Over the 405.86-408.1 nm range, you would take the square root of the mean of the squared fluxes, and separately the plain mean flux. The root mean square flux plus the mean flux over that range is 557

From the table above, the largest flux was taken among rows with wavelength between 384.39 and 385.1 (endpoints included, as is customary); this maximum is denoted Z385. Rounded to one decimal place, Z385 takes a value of 171.9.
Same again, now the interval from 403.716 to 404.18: 344.0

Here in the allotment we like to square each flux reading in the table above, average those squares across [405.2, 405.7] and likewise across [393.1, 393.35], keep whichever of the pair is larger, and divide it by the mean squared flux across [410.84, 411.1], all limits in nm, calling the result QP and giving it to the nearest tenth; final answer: 1.1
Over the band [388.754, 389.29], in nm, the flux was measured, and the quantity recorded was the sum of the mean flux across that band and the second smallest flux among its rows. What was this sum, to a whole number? 300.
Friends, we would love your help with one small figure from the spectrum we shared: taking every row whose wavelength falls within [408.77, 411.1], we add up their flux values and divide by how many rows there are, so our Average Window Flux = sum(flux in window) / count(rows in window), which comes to 271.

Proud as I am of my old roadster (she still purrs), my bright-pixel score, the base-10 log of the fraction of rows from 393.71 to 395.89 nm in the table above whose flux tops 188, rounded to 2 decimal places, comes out -0.34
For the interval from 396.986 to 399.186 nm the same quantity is -0.15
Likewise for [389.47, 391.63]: -0.43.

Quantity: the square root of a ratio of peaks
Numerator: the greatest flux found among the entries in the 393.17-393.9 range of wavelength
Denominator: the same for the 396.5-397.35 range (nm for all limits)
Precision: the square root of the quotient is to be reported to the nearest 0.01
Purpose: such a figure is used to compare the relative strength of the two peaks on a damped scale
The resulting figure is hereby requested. 0.92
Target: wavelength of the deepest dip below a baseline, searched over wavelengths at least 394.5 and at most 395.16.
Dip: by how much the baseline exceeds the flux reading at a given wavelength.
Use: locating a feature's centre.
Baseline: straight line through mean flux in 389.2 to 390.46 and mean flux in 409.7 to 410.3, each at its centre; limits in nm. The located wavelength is 394.662 nm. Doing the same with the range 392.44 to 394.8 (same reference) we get 393.211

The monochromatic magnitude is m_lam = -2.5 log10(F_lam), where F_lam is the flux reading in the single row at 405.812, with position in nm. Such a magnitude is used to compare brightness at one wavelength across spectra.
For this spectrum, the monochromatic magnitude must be -6.30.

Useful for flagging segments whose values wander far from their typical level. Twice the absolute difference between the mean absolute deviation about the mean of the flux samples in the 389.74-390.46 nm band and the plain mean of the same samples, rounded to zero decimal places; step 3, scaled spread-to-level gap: 321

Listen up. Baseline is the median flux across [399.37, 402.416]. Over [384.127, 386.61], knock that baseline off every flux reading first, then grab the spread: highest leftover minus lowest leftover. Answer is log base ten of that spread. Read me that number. 2.08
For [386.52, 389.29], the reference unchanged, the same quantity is 2.02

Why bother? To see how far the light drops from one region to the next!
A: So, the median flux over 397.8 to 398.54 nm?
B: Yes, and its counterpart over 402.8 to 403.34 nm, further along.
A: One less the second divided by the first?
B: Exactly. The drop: -0.20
